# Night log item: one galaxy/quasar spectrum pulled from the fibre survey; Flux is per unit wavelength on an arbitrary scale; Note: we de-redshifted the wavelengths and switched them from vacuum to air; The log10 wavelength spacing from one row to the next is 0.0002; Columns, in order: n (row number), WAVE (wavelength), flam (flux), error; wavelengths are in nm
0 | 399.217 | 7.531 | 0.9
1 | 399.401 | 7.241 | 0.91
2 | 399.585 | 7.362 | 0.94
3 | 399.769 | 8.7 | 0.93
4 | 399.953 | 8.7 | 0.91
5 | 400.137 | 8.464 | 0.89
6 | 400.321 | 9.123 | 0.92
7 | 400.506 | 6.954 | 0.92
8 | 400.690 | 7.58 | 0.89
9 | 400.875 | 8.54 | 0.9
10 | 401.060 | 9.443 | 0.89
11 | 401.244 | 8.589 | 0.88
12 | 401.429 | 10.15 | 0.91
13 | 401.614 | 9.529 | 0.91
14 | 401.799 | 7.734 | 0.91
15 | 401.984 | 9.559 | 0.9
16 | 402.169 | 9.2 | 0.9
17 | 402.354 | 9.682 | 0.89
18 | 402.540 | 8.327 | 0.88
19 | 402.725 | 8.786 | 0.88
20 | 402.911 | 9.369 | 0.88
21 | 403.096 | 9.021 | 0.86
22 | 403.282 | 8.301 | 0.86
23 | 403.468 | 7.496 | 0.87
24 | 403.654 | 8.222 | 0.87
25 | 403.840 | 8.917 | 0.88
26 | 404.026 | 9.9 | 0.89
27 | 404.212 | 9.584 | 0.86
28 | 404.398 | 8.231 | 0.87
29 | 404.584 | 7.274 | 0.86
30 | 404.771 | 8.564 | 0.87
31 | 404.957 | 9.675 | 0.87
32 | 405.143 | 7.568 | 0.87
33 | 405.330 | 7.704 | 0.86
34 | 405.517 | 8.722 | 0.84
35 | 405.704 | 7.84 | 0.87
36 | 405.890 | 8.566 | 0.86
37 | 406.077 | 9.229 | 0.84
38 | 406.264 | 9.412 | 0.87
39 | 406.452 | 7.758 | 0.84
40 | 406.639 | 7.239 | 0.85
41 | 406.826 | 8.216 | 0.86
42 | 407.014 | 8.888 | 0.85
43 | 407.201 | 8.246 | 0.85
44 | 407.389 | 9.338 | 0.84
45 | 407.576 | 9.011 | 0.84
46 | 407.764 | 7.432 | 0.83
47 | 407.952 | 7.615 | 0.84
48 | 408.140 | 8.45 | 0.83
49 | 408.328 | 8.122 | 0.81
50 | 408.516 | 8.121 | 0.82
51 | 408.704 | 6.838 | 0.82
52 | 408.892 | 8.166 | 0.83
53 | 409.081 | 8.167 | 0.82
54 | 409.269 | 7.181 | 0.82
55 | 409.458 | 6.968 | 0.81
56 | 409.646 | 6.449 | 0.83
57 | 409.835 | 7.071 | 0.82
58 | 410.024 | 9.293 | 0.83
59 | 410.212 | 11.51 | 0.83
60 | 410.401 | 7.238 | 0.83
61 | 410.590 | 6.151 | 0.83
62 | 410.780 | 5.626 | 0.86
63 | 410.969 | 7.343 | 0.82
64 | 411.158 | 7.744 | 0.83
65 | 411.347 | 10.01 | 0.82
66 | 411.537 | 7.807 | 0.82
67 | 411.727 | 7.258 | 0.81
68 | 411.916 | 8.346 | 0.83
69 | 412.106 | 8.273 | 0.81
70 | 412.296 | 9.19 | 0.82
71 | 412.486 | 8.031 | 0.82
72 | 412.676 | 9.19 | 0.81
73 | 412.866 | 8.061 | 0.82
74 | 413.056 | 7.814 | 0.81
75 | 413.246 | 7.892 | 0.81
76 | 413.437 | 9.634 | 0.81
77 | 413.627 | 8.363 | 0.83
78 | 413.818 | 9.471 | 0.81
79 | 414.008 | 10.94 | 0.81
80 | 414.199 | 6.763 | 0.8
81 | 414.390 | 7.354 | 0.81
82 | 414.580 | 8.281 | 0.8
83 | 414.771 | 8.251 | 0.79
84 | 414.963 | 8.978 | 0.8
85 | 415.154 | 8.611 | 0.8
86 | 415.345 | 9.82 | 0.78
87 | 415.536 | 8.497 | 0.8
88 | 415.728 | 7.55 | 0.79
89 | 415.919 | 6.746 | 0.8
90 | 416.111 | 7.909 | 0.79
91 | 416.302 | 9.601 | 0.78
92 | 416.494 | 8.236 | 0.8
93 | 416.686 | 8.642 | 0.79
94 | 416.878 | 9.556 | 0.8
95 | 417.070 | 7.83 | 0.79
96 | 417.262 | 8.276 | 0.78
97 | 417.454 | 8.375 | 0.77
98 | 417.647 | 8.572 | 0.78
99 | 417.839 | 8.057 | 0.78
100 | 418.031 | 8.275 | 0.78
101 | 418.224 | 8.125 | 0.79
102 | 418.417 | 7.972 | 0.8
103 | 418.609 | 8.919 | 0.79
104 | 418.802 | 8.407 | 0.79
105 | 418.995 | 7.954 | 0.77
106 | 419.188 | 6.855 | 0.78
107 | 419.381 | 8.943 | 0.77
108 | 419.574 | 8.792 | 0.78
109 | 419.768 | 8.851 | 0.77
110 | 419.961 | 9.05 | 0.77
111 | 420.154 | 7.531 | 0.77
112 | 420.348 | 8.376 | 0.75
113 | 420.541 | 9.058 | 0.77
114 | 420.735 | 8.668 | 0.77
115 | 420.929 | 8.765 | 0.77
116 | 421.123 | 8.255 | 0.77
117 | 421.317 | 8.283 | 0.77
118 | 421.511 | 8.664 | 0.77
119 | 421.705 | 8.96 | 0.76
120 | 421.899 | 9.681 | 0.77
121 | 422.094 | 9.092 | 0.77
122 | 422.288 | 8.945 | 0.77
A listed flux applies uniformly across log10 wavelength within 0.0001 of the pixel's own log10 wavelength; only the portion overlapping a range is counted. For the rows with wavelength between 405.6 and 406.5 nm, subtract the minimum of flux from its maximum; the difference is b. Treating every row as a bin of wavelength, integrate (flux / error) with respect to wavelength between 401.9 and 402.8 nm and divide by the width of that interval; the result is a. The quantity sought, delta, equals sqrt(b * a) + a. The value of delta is 14.4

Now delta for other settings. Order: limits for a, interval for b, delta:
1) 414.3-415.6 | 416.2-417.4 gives 15.1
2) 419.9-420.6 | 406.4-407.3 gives 15.3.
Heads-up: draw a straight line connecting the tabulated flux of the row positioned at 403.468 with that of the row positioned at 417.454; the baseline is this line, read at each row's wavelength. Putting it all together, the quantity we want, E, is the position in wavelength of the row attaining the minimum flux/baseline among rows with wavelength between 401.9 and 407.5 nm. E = 406.639 nm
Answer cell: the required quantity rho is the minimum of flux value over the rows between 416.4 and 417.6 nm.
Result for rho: 7.83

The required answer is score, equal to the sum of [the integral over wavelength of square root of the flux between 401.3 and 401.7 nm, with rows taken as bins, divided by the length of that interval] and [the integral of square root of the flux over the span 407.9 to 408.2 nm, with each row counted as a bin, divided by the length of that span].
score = 5.95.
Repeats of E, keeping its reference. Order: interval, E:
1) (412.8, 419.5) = 419.188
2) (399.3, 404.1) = 400.506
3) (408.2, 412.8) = 410.780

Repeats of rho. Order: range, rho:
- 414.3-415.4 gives 7.354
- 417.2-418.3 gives 8.057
